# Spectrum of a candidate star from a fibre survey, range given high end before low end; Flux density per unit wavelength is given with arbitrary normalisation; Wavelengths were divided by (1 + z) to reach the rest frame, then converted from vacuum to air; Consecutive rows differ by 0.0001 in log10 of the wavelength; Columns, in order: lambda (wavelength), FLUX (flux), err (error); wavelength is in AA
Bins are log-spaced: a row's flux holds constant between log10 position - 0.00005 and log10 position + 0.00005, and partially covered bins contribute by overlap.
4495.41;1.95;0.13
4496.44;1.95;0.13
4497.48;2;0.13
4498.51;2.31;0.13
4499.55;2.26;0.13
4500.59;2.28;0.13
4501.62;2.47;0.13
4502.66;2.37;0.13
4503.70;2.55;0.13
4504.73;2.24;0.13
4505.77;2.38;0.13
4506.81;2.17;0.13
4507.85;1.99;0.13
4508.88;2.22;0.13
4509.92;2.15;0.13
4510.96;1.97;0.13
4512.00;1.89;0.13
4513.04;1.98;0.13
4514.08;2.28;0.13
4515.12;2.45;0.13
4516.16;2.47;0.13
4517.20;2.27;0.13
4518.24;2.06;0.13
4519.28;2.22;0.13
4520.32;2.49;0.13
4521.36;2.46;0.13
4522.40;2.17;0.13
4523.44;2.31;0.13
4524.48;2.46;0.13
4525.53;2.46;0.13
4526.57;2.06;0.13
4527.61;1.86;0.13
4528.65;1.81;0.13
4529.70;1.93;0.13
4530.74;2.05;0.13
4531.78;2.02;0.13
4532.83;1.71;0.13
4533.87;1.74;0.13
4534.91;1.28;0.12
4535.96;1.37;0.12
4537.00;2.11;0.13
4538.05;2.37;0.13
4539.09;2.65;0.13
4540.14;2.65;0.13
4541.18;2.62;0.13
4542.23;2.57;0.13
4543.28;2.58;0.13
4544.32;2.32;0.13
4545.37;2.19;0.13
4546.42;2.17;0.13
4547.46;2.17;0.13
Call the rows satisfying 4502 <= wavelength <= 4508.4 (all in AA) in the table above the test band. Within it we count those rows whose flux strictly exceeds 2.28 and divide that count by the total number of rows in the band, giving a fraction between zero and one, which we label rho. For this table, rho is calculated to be 0.50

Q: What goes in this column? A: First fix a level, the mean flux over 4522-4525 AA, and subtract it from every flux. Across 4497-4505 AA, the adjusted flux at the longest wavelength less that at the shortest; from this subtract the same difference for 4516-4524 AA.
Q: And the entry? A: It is 0.40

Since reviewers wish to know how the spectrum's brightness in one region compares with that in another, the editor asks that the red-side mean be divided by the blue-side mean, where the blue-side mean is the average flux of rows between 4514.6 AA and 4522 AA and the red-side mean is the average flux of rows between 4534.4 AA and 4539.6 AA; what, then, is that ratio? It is 0.83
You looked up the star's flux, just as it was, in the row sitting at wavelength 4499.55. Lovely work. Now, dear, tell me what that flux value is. 2.26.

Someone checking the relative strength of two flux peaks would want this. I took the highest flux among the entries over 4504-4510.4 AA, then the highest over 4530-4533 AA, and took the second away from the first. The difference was 0.33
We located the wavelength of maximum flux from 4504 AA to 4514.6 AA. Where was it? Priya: 4505.77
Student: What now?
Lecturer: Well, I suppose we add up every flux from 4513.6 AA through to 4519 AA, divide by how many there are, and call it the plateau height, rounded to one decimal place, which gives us 2.3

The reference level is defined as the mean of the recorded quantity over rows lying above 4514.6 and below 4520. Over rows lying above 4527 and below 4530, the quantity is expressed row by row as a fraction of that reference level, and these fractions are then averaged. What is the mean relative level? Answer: 0.81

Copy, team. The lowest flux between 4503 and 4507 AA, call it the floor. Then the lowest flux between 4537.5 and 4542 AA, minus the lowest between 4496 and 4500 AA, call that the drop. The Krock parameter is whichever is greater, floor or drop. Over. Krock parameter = 2.17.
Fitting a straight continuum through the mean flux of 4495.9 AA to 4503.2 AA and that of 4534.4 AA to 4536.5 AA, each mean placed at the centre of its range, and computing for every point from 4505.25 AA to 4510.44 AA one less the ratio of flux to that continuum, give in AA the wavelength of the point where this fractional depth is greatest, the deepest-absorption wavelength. 4507.85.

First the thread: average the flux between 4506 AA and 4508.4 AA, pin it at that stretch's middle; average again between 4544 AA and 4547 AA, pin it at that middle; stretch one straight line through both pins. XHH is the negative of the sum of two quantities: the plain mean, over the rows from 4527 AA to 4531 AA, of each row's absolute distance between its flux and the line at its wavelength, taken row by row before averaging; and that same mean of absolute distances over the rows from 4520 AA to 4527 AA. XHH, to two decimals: -0.48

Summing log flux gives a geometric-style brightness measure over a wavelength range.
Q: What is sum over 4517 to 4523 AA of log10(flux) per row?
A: 2.1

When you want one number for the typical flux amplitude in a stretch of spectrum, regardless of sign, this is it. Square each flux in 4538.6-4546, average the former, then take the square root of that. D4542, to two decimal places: 2.52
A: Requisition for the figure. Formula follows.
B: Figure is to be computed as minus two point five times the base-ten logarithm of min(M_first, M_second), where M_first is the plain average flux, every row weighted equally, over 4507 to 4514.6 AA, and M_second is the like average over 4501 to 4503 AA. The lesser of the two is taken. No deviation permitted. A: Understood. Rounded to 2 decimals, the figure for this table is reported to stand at -0.79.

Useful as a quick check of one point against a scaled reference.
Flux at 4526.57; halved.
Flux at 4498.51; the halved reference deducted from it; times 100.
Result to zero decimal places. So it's 128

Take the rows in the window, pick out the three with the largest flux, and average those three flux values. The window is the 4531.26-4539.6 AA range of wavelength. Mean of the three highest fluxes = 2.38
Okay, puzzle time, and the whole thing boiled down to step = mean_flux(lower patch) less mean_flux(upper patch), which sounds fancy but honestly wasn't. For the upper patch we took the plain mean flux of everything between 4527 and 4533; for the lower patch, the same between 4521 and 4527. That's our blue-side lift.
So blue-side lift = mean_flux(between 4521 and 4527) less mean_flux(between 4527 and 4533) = 0.4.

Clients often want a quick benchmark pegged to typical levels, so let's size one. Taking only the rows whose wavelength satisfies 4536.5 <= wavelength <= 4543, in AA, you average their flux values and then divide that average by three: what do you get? 0.832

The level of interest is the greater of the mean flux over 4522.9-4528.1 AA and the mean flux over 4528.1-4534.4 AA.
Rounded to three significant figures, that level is 2.23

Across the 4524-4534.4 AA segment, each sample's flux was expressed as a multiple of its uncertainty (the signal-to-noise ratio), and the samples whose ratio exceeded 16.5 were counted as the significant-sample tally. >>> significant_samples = 2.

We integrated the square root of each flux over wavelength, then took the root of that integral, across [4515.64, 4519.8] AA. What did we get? 2.5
